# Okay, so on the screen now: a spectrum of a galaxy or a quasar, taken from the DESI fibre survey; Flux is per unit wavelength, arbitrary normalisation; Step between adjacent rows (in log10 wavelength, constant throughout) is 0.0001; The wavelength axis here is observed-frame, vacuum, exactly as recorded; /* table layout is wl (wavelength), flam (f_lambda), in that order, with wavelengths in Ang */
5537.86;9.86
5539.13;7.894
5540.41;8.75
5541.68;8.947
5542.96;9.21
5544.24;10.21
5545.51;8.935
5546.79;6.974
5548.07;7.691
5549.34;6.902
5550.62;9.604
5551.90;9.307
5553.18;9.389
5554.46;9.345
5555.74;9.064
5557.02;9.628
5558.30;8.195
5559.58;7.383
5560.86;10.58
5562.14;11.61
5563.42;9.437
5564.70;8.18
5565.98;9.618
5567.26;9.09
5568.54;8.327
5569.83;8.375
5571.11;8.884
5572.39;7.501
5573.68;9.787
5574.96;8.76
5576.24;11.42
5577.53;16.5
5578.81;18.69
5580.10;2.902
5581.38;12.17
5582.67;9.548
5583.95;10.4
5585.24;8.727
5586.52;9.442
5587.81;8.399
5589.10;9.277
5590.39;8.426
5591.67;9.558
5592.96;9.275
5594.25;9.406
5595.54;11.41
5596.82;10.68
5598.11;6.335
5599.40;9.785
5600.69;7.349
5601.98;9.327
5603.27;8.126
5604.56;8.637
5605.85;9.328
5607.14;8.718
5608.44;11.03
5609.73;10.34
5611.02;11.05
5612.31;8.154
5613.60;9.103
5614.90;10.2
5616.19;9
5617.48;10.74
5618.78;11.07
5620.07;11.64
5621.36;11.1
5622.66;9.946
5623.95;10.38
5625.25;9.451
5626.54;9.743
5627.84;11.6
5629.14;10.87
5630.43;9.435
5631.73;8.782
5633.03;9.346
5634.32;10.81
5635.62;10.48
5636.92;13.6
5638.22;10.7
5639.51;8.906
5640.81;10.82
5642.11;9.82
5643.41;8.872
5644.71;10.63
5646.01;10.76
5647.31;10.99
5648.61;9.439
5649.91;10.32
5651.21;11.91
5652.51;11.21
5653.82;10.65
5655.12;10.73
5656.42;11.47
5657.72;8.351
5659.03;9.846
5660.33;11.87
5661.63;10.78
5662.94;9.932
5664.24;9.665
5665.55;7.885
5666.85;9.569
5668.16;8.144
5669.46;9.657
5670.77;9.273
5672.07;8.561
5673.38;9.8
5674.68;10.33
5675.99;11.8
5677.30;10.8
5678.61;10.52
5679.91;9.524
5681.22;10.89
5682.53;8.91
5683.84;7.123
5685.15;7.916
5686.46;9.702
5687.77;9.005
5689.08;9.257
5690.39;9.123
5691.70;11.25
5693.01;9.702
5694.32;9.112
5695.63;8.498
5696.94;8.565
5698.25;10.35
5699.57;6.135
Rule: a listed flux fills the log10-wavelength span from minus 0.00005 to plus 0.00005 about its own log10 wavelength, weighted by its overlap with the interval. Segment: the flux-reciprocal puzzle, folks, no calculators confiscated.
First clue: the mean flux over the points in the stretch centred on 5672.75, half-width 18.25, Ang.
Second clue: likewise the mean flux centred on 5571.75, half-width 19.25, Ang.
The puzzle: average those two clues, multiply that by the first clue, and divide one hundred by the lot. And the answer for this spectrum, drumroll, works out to 1.07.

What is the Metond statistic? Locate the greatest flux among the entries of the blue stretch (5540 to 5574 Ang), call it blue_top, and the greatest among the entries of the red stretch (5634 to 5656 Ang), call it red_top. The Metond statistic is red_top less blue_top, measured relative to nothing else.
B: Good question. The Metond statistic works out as 2.0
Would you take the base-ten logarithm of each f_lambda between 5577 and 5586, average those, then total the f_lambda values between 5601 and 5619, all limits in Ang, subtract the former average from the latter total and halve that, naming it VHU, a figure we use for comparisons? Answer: 67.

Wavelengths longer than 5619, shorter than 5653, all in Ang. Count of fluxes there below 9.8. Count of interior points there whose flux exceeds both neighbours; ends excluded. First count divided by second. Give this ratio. 1.1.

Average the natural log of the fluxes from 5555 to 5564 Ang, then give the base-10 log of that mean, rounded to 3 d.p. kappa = 0.349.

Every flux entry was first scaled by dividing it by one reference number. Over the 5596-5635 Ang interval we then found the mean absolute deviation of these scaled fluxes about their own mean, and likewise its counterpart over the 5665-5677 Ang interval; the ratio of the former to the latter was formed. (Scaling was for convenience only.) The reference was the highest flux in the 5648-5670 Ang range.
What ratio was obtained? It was 1.2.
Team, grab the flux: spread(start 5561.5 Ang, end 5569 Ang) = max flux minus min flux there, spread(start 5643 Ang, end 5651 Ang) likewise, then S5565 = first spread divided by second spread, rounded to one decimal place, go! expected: 1.6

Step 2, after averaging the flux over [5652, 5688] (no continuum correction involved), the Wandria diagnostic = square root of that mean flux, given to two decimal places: 3.13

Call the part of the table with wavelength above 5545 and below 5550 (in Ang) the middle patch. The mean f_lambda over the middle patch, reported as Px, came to 7.6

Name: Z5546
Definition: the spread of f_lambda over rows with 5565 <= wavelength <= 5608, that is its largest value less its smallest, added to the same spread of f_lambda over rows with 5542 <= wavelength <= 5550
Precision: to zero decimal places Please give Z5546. 19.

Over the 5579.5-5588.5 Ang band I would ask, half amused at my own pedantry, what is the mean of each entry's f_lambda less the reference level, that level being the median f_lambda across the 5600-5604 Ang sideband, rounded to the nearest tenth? 0.7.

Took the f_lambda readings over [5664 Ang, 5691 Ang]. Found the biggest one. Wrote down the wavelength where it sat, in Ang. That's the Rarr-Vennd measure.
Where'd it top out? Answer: 5675.99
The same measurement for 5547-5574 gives 5562.14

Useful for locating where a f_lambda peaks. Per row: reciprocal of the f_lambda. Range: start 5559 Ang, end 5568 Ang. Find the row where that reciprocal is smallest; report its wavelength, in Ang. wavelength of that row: 5562.14 Ang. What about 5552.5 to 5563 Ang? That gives 5562.14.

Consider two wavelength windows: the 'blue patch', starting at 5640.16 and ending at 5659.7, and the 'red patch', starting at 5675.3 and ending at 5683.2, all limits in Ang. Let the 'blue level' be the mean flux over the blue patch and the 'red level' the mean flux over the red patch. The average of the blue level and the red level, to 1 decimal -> 10.4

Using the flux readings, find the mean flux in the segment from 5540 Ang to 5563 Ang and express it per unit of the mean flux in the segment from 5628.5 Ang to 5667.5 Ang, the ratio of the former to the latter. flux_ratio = 0.87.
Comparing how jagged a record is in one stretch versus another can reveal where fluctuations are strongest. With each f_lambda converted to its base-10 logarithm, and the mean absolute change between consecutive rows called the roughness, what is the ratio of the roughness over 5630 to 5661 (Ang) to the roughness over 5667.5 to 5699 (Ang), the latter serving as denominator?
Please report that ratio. 1.1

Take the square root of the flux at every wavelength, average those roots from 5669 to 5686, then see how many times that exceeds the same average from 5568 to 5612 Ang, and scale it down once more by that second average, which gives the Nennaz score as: 0.327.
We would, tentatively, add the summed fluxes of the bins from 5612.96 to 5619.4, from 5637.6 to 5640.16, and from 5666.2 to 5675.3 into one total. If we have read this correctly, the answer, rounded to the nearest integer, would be 135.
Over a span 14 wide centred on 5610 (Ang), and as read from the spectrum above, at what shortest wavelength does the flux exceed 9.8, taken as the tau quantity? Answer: 5608.44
